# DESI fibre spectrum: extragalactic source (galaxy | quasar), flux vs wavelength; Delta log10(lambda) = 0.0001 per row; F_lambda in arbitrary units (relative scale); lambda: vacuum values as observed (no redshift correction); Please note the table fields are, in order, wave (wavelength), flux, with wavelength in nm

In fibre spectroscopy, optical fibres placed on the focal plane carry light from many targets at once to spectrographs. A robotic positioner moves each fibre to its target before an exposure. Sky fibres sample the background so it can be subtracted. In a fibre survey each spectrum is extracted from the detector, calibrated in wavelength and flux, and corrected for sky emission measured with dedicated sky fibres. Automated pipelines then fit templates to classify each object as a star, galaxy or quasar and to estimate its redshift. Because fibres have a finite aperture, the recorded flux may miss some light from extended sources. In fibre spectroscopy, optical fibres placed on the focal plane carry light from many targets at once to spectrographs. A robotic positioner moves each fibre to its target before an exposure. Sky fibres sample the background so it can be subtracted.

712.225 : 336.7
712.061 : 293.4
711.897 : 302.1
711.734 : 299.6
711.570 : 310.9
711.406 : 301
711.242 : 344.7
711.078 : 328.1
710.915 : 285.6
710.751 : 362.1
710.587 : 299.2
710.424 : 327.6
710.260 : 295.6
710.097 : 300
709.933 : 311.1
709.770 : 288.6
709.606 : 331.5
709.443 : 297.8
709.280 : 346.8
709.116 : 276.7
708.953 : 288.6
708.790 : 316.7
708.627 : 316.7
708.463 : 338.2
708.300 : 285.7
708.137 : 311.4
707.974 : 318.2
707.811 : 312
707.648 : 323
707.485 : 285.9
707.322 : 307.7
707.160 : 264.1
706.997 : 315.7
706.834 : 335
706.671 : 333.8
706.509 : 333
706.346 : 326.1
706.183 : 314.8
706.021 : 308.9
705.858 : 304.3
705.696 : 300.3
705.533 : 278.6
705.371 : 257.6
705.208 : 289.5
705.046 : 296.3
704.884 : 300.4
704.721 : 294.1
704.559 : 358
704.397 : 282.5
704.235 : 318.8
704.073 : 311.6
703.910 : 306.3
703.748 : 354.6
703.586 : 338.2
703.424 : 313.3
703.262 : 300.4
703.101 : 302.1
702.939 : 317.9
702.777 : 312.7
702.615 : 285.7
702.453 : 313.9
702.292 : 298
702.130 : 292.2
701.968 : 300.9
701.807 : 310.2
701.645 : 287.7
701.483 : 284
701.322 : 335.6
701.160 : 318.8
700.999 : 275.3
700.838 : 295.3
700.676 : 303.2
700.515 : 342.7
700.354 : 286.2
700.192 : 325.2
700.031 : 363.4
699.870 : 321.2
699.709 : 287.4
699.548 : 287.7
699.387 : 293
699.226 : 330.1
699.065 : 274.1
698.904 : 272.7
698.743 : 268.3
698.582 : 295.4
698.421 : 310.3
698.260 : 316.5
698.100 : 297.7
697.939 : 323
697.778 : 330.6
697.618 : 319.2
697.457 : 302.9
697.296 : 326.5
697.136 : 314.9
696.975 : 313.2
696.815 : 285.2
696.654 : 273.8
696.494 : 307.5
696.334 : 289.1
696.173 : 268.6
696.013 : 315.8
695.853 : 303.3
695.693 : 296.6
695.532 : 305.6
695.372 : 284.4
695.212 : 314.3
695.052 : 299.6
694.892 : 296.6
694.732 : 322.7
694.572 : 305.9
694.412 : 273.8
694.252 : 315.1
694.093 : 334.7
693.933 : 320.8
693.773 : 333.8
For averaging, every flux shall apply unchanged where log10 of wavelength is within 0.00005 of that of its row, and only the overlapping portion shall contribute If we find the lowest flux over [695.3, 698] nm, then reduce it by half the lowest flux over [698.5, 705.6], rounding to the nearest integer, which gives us 140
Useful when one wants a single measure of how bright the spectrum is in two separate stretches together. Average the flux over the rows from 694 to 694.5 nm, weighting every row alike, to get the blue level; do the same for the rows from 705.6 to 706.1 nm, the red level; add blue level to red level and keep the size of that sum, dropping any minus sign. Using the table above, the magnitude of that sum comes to 612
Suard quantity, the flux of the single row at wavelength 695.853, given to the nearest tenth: 303.3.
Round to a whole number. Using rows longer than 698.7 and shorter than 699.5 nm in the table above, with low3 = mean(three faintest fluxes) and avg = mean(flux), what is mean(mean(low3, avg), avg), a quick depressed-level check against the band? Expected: 284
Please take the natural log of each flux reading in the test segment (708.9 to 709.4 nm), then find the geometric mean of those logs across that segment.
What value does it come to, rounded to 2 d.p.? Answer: 5.71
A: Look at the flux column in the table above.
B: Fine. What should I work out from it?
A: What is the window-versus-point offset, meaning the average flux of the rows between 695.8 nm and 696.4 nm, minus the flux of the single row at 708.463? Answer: -44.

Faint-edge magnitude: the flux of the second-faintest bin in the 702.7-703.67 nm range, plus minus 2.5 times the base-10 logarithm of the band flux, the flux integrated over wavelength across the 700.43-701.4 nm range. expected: 296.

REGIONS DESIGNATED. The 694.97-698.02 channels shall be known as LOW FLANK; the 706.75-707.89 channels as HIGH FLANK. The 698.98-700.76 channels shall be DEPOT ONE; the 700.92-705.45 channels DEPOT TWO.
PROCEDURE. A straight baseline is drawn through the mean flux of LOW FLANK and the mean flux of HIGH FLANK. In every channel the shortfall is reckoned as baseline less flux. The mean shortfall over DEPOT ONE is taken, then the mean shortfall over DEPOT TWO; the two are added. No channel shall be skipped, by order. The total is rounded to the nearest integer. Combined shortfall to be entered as -6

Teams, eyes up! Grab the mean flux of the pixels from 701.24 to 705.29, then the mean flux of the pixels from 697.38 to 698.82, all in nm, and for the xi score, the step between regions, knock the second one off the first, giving 1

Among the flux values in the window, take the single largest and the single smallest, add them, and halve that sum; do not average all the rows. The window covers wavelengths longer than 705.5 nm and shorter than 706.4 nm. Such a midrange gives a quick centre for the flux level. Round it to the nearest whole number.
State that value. 302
